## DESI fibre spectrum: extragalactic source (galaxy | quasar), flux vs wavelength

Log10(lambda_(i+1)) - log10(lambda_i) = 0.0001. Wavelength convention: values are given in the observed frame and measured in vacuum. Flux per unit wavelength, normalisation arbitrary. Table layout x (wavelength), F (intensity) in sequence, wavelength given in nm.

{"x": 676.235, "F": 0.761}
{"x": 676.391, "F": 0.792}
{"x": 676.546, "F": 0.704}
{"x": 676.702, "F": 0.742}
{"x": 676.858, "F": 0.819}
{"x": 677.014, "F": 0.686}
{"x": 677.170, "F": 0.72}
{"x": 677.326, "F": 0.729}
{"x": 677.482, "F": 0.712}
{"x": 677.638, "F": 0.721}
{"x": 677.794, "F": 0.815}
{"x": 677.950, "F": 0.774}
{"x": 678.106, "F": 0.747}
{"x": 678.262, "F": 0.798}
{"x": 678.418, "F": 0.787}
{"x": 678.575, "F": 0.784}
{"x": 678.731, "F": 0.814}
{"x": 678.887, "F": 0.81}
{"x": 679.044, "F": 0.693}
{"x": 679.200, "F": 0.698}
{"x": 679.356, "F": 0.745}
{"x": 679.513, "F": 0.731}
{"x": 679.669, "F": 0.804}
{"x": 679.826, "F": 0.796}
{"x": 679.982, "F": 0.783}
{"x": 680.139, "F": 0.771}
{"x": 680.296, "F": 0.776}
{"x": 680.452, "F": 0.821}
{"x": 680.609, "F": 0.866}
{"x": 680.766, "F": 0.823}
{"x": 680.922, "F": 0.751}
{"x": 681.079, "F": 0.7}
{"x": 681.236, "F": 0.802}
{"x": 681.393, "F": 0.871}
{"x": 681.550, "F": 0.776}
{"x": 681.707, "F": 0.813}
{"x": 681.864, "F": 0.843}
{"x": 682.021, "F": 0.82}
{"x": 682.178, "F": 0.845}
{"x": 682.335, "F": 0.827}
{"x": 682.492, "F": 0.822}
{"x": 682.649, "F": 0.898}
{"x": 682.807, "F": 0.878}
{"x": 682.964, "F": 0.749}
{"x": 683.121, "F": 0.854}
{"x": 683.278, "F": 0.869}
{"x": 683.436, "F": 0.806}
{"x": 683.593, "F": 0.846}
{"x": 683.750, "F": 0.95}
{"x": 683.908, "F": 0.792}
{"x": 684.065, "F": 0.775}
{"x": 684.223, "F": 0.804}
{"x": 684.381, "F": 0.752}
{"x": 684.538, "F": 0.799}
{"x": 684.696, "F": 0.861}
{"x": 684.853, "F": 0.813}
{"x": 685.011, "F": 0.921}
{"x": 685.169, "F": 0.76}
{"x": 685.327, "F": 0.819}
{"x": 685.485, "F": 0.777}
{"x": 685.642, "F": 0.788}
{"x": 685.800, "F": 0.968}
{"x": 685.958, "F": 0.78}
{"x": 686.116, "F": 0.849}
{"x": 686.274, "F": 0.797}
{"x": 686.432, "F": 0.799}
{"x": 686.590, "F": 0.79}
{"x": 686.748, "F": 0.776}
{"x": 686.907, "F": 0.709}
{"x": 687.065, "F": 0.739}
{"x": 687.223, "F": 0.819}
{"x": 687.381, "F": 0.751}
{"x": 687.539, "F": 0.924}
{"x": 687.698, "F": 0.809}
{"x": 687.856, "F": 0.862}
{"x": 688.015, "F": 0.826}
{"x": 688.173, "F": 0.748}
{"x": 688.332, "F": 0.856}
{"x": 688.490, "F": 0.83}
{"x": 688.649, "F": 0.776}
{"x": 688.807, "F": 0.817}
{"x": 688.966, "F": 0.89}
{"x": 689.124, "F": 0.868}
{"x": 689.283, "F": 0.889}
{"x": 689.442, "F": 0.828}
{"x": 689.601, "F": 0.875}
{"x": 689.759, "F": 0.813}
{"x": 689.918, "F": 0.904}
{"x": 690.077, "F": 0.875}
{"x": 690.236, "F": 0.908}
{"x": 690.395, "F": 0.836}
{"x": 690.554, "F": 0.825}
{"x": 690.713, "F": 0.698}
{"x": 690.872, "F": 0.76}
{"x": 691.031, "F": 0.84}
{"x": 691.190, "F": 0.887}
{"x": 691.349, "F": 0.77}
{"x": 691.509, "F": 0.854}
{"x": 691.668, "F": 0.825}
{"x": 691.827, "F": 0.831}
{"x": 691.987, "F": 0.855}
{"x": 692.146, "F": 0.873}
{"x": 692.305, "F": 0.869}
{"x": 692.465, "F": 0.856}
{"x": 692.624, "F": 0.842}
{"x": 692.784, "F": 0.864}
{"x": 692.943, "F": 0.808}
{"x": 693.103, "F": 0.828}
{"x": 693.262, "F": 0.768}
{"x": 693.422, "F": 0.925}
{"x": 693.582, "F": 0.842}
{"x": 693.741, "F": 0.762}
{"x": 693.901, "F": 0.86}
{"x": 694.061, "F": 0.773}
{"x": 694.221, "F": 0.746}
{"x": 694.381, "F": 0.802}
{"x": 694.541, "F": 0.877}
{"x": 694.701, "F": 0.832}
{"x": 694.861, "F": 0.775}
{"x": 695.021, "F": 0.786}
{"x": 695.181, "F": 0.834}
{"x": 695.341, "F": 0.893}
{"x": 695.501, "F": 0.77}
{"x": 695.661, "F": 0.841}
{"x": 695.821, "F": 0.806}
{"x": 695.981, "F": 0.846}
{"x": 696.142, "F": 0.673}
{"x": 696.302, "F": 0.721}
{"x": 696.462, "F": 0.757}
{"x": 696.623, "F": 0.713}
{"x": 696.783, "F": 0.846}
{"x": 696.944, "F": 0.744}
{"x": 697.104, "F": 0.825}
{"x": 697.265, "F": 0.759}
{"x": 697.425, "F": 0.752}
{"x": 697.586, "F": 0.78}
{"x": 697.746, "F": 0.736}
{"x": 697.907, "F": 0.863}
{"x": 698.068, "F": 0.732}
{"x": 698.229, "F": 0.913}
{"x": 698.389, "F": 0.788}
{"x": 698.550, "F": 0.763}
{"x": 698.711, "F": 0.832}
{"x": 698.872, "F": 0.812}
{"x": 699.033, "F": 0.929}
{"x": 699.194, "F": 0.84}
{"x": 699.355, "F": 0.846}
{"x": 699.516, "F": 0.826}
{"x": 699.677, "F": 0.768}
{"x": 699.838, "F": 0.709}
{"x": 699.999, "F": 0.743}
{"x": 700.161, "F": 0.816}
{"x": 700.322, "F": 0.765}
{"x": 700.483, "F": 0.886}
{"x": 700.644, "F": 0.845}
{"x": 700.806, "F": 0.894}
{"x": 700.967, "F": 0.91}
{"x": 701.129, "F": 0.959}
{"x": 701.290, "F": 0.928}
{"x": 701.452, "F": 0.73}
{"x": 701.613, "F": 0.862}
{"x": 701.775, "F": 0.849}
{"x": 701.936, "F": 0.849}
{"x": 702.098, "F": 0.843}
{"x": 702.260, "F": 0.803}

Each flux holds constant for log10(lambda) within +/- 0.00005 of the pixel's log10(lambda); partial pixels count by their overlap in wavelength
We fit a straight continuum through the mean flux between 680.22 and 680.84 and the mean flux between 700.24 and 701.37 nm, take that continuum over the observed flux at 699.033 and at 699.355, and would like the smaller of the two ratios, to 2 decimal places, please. 0.95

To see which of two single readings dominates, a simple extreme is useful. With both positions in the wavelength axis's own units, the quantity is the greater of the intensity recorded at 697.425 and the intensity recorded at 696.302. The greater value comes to 0.75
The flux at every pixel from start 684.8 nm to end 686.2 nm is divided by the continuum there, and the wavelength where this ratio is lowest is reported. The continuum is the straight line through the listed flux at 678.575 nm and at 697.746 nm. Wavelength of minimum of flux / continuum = 685.169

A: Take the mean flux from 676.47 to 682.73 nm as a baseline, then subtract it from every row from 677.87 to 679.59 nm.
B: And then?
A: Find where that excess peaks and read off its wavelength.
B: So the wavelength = 678.731 nm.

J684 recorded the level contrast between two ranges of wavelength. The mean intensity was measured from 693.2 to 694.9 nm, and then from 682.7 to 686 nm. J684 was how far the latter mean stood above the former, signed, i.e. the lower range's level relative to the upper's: 0.012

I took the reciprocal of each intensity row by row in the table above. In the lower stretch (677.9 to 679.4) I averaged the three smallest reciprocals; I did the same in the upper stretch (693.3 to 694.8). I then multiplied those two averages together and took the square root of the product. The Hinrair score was 1.18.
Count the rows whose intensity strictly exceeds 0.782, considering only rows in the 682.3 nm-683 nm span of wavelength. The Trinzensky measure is 4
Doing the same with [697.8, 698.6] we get 3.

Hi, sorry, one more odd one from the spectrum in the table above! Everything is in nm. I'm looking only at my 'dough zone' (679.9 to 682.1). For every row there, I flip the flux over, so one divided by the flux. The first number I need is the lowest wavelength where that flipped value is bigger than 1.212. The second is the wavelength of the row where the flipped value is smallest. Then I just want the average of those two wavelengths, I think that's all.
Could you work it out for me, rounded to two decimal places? 680.69 nm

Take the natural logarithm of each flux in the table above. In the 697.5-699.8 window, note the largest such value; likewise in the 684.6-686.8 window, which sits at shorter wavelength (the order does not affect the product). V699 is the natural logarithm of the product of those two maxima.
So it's -6.0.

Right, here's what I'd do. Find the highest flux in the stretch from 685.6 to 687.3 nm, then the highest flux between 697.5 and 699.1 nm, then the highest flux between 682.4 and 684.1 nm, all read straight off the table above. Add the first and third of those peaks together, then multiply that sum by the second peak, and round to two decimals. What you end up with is 1.78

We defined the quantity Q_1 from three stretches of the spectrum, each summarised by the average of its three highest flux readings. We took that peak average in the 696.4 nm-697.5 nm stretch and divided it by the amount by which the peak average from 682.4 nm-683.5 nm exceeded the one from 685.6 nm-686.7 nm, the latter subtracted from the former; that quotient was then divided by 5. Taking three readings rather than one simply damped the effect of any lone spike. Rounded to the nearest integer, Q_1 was 17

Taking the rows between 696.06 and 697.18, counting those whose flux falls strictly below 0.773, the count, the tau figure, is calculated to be 5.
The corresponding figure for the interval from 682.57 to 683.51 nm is 1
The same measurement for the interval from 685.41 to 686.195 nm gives 0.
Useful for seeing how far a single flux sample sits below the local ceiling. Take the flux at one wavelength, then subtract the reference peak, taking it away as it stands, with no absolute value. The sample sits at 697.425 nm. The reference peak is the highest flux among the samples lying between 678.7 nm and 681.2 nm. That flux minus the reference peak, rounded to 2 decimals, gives -0.11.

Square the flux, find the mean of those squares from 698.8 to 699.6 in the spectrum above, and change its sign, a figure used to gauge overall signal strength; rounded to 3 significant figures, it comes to -0.725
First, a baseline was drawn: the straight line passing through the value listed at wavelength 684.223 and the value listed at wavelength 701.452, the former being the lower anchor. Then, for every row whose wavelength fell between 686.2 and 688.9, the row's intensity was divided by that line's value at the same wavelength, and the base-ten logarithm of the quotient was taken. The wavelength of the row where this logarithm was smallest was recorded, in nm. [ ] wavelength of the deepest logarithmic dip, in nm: 686.907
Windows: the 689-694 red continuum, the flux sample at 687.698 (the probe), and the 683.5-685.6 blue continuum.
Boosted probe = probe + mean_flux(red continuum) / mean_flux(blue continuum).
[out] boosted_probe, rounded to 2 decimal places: 1.83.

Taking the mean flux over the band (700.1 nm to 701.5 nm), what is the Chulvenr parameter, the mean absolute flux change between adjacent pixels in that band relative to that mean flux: 0.081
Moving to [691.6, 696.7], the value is 0.067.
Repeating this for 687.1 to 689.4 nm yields 0.080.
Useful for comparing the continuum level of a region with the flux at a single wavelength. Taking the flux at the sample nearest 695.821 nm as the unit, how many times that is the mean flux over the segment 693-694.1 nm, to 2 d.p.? 1.02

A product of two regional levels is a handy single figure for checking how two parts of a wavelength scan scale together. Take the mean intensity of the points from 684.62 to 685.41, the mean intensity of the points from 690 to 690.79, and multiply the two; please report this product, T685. 0.69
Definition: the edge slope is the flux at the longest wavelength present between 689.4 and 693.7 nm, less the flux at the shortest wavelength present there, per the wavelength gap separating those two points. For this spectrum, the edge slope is 0.00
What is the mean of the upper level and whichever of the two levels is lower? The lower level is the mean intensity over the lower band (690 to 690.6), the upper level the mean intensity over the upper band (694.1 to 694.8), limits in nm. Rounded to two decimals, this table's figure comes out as 0.81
